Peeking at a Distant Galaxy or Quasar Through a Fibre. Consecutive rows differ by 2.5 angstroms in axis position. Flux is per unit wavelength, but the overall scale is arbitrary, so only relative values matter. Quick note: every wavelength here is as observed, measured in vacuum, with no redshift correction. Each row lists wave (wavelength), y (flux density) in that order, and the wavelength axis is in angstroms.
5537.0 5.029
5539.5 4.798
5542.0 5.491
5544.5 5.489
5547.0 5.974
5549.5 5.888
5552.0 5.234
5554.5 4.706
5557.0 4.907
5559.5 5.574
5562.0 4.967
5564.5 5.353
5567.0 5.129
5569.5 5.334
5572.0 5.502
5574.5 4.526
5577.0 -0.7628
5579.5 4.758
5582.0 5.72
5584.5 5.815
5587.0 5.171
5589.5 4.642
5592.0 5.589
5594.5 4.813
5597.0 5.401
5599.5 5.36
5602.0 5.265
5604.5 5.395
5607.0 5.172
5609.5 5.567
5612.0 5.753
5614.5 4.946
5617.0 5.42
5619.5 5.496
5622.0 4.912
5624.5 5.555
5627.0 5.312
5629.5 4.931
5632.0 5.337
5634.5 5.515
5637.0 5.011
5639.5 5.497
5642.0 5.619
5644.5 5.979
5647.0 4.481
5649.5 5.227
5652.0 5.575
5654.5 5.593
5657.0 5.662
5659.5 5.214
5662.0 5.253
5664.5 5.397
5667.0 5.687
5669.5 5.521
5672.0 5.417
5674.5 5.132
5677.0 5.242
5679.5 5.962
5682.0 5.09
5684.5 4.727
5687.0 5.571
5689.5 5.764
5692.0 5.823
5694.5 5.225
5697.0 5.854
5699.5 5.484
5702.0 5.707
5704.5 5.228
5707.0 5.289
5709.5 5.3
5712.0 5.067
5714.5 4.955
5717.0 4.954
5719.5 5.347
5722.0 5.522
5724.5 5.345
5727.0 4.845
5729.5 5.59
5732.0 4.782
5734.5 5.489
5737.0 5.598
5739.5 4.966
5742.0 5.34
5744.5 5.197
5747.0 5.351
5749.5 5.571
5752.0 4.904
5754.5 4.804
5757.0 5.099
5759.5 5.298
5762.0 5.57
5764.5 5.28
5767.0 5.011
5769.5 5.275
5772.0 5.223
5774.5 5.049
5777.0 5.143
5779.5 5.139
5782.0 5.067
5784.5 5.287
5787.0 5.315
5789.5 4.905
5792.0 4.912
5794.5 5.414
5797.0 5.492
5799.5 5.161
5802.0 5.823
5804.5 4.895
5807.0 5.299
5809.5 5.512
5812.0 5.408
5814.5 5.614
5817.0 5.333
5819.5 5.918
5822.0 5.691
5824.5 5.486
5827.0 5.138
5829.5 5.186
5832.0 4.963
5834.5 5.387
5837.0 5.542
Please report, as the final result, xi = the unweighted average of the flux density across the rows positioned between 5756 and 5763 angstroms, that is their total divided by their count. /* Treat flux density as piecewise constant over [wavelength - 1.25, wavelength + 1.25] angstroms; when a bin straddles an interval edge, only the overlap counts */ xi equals 5.32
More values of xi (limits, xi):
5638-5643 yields 5.56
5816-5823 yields 5.65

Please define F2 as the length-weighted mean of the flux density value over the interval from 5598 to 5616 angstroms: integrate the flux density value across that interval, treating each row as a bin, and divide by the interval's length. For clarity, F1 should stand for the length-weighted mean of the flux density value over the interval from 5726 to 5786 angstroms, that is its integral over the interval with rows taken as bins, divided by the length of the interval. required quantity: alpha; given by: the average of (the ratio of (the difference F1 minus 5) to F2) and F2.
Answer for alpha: 2.70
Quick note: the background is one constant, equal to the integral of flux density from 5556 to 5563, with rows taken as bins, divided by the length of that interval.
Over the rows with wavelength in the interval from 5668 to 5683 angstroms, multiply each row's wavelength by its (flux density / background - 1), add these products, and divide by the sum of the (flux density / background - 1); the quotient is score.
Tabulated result 5675.4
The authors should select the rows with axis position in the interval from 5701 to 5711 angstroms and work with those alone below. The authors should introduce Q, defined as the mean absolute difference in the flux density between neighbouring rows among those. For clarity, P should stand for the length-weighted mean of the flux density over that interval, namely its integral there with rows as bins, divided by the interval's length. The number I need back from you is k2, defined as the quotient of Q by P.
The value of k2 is 0.03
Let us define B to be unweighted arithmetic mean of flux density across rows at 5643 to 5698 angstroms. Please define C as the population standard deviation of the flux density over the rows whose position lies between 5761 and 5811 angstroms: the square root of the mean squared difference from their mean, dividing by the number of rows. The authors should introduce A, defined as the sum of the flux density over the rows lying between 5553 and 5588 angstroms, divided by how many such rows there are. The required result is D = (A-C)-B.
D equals -0.90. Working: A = 4.76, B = 5.43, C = 0.24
